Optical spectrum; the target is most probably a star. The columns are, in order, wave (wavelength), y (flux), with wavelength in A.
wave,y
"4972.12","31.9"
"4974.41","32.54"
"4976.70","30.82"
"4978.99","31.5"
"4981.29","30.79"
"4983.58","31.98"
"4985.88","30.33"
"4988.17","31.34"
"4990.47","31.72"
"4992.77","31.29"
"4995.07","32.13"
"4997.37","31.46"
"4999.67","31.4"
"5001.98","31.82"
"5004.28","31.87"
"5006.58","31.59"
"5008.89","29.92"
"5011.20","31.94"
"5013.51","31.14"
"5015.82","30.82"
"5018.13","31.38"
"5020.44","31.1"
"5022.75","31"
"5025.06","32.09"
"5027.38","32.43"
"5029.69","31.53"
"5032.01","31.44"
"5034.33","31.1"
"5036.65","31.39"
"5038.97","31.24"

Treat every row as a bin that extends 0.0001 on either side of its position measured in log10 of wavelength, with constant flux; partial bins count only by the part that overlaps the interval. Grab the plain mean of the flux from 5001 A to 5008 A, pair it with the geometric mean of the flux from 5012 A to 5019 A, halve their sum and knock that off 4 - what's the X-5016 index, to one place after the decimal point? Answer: -27.4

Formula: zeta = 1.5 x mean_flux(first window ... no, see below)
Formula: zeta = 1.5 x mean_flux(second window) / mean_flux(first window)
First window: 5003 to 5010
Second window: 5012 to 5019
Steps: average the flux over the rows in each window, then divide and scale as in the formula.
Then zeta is 1.50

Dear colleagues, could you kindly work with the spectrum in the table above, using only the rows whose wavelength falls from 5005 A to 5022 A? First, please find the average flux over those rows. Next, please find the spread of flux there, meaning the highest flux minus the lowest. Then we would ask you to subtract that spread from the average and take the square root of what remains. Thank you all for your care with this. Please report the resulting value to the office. 5.40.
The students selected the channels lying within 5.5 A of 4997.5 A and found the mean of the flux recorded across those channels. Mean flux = 31.6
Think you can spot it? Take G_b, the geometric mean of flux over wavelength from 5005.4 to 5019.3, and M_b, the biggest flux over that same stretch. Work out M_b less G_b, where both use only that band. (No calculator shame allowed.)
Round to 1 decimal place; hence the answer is 0.8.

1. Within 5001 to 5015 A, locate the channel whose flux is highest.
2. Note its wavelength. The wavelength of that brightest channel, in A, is 5011.20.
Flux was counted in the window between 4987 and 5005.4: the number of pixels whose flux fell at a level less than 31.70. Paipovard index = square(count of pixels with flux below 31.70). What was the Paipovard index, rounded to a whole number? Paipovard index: 16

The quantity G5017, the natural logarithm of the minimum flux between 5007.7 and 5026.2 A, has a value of 3.40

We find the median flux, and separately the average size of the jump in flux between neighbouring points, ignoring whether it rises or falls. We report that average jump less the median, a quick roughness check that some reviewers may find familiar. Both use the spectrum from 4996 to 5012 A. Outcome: -30.8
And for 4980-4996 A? -30.4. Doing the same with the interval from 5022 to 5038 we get -30.9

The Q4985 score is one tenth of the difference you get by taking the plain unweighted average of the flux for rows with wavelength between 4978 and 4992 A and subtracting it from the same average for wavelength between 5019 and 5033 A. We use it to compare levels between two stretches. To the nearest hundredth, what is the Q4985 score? 0.03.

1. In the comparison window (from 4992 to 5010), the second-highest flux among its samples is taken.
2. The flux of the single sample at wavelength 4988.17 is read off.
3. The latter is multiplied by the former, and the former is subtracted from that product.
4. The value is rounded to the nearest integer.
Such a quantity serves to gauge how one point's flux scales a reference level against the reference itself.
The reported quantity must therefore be 967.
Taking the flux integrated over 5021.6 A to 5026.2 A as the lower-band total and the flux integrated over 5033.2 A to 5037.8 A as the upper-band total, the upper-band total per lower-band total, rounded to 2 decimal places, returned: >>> 0.99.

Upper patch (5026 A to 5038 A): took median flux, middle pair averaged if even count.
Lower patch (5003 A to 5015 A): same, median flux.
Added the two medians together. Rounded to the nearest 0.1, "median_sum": 63.0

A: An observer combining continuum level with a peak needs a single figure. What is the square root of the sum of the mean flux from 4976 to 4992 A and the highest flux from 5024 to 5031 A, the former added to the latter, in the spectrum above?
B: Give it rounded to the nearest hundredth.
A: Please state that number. 7.98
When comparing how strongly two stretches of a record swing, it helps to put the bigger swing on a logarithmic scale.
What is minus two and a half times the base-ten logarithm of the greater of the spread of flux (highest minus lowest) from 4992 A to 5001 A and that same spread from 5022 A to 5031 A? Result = -0.39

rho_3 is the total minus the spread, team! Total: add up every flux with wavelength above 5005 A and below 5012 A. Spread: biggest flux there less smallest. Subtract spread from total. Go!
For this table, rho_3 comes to 91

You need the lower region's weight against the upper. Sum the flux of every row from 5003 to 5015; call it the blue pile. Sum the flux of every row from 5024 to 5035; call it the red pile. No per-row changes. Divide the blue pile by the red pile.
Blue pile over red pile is 0.99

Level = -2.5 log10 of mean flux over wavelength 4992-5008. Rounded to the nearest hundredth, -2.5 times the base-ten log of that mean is -3.75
